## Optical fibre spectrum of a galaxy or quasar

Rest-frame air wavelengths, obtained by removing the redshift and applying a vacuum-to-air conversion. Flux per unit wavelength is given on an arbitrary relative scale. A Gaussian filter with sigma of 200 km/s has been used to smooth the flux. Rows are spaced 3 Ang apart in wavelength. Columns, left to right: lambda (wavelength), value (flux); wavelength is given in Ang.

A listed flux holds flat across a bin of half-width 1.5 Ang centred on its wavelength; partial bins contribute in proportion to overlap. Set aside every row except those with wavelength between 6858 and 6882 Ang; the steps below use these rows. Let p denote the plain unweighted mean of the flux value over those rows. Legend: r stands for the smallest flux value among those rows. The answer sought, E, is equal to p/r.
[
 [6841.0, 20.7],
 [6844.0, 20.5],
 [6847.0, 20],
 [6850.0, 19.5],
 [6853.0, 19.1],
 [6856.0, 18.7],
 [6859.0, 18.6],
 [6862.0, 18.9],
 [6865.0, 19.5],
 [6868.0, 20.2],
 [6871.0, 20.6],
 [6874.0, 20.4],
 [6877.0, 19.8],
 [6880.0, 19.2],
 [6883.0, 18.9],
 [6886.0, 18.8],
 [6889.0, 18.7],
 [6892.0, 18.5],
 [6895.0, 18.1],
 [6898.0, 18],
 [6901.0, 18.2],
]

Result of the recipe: 1.06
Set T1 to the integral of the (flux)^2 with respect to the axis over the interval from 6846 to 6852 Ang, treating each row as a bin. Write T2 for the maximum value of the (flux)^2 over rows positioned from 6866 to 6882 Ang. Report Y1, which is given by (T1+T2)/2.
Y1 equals 1374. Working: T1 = 2323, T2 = 424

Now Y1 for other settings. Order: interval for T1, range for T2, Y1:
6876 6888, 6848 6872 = 2409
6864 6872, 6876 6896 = 1814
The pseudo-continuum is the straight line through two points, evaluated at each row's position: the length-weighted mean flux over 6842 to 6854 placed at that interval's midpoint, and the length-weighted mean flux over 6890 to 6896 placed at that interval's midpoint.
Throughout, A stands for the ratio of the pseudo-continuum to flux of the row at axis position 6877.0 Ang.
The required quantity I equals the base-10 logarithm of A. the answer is -0.021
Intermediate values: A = 0.954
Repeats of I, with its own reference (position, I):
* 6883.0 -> -0.005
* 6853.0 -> 0.013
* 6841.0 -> -0.013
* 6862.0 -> 0.011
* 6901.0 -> -0.003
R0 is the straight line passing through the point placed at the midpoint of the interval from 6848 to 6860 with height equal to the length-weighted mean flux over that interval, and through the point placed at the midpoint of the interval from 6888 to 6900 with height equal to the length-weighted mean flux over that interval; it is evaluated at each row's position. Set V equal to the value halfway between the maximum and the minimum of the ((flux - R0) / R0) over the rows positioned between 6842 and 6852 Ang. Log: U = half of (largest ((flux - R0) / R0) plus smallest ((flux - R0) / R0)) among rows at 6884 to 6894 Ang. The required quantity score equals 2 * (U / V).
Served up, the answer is 0.6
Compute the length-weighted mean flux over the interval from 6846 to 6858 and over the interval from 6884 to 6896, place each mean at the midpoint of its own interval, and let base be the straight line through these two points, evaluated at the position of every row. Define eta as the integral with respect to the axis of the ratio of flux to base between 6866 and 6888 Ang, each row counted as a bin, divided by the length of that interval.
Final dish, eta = 1.05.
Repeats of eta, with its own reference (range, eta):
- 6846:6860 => 1.00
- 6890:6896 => 0.99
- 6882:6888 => 1.01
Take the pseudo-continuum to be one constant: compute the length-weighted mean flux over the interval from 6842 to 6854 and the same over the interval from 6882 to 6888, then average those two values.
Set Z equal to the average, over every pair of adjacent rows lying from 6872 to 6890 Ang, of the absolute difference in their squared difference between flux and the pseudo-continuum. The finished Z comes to 0.30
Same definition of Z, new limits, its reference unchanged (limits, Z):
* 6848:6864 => 0.22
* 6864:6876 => 0.68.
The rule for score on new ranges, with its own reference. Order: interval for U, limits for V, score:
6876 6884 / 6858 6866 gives 9.8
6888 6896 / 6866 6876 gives 0.1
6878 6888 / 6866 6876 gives 0.6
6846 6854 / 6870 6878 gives 0.6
